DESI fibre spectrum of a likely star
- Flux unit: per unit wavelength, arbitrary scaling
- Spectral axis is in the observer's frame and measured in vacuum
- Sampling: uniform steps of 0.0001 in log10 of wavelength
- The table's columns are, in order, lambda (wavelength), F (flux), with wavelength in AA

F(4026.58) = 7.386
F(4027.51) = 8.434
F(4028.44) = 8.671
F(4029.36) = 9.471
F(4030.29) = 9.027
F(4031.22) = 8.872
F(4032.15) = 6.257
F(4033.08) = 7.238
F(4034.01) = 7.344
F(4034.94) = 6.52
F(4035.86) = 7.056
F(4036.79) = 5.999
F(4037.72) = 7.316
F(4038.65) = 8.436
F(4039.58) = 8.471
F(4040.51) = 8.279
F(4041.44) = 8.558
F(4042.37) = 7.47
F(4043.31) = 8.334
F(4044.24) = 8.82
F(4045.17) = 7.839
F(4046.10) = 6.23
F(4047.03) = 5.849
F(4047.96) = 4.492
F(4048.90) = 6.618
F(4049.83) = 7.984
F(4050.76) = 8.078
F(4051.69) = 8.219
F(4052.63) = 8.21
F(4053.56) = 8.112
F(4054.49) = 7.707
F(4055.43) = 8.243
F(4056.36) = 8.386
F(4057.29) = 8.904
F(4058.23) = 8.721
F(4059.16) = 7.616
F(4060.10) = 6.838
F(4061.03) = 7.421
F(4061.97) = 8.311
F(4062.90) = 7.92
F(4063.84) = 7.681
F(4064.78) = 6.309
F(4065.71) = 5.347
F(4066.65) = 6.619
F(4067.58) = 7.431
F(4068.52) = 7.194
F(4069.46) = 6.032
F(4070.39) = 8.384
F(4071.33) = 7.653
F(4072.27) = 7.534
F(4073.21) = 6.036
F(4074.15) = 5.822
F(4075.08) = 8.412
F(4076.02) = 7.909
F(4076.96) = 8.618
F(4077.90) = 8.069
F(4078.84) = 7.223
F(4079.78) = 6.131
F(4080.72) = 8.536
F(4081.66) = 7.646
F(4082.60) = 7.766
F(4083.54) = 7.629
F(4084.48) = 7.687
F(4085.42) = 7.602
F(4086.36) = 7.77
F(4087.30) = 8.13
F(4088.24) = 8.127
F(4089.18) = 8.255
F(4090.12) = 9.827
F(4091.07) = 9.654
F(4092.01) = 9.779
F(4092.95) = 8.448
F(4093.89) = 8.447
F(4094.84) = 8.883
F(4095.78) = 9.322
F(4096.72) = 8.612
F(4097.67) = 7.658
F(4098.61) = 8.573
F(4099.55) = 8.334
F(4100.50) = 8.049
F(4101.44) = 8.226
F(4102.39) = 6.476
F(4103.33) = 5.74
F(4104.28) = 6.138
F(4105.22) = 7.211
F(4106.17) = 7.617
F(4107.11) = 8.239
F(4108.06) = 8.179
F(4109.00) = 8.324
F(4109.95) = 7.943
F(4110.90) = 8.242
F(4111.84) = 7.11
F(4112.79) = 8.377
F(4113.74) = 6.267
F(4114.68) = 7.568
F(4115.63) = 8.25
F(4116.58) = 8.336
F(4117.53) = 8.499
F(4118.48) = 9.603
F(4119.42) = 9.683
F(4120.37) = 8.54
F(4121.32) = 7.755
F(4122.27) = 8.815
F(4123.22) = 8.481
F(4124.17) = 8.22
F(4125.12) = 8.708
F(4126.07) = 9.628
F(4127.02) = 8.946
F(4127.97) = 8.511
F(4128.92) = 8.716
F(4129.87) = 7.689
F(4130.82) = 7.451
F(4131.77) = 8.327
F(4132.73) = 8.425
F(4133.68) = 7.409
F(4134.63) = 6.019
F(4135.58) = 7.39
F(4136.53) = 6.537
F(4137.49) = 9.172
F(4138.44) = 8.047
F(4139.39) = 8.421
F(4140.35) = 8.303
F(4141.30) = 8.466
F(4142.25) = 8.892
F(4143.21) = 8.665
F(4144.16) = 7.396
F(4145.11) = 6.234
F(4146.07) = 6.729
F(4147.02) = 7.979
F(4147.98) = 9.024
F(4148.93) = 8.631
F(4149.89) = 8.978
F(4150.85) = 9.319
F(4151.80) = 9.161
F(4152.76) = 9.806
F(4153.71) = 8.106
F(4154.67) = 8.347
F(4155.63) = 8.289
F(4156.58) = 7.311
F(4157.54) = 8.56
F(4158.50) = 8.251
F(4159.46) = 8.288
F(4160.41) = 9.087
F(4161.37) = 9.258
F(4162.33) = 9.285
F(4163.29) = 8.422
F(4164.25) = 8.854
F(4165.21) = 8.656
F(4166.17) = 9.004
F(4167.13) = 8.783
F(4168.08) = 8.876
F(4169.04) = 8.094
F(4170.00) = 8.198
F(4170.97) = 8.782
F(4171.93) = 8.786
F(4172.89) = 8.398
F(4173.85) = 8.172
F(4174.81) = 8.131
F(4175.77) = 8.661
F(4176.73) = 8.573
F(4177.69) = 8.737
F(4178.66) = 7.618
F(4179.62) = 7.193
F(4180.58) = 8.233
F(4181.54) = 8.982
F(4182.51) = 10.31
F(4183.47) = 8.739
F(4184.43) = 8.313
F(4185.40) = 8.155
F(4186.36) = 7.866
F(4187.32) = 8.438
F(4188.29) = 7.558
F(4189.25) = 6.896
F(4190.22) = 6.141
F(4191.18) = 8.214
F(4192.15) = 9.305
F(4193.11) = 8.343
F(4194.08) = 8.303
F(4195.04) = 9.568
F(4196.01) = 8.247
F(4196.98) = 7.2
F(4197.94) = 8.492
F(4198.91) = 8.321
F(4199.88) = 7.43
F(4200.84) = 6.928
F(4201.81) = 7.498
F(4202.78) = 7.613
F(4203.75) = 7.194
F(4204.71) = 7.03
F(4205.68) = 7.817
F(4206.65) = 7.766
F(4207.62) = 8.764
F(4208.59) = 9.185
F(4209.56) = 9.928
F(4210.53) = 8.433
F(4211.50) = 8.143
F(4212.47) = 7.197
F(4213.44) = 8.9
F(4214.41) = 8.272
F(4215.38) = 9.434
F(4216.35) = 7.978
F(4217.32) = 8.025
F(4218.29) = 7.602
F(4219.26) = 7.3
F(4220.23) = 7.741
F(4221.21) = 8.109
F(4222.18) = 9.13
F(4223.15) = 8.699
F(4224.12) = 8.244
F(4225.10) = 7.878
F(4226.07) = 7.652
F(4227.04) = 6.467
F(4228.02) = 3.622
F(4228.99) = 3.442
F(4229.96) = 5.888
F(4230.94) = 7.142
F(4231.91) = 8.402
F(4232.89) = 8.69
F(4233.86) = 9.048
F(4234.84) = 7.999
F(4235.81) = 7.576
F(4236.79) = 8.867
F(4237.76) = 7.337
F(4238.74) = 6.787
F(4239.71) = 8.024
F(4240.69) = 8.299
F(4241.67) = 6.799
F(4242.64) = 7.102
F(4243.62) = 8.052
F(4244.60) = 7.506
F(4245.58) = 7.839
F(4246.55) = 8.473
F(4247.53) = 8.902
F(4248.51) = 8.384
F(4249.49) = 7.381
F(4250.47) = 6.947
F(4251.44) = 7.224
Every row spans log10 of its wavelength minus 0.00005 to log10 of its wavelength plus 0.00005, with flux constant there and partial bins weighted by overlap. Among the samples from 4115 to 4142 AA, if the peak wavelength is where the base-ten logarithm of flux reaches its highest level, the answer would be 4119.42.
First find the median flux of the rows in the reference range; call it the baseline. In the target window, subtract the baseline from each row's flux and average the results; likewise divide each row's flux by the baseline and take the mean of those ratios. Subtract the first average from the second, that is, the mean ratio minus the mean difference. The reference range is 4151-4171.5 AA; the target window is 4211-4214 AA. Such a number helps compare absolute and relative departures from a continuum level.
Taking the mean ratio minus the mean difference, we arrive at 1.5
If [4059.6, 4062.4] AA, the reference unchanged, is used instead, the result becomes 2.0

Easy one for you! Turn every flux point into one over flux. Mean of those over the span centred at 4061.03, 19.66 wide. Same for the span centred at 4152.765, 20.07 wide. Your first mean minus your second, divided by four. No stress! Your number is 0.0034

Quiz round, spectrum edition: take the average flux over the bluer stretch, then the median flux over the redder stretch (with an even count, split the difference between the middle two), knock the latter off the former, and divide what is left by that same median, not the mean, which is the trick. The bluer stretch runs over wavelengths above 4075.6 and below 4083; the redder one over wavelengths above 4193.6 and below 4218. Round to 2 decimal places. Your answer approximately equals -0.05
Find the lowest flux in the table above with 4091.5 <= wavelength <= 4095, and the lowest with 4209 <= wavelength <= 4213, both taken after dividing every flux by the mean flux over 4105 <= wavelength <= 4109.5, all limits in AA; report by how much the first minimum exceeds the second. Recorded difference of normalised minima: 0.16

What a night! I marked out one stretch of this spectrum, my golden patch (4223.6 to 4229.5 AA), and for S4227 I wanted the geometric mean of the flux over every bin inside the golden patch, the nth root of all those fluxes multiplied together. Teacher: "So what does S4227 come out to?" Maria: 5.85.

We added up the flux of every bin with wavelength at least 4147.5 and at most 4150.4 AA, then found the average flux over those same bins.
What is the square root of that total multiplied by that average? 15.4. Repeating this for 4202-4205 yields 12.6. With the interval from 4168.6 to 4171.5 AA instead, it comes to 14.5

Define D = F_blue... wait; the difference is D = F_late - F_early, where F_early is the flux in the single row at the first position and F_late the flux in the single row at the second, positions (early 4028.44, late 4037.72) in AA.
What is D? -1.4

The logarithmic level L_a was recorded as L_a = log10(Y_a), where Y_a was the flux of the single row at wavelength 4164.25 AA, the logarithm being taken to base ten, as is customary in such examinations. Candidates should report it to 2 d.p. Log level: 0.95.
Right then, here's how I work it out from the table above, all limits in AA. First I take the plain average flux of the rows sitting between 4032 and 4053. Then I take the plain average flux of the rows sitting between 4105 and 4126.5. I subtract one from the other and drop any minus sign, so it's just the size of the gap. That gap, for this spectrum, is 0.87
